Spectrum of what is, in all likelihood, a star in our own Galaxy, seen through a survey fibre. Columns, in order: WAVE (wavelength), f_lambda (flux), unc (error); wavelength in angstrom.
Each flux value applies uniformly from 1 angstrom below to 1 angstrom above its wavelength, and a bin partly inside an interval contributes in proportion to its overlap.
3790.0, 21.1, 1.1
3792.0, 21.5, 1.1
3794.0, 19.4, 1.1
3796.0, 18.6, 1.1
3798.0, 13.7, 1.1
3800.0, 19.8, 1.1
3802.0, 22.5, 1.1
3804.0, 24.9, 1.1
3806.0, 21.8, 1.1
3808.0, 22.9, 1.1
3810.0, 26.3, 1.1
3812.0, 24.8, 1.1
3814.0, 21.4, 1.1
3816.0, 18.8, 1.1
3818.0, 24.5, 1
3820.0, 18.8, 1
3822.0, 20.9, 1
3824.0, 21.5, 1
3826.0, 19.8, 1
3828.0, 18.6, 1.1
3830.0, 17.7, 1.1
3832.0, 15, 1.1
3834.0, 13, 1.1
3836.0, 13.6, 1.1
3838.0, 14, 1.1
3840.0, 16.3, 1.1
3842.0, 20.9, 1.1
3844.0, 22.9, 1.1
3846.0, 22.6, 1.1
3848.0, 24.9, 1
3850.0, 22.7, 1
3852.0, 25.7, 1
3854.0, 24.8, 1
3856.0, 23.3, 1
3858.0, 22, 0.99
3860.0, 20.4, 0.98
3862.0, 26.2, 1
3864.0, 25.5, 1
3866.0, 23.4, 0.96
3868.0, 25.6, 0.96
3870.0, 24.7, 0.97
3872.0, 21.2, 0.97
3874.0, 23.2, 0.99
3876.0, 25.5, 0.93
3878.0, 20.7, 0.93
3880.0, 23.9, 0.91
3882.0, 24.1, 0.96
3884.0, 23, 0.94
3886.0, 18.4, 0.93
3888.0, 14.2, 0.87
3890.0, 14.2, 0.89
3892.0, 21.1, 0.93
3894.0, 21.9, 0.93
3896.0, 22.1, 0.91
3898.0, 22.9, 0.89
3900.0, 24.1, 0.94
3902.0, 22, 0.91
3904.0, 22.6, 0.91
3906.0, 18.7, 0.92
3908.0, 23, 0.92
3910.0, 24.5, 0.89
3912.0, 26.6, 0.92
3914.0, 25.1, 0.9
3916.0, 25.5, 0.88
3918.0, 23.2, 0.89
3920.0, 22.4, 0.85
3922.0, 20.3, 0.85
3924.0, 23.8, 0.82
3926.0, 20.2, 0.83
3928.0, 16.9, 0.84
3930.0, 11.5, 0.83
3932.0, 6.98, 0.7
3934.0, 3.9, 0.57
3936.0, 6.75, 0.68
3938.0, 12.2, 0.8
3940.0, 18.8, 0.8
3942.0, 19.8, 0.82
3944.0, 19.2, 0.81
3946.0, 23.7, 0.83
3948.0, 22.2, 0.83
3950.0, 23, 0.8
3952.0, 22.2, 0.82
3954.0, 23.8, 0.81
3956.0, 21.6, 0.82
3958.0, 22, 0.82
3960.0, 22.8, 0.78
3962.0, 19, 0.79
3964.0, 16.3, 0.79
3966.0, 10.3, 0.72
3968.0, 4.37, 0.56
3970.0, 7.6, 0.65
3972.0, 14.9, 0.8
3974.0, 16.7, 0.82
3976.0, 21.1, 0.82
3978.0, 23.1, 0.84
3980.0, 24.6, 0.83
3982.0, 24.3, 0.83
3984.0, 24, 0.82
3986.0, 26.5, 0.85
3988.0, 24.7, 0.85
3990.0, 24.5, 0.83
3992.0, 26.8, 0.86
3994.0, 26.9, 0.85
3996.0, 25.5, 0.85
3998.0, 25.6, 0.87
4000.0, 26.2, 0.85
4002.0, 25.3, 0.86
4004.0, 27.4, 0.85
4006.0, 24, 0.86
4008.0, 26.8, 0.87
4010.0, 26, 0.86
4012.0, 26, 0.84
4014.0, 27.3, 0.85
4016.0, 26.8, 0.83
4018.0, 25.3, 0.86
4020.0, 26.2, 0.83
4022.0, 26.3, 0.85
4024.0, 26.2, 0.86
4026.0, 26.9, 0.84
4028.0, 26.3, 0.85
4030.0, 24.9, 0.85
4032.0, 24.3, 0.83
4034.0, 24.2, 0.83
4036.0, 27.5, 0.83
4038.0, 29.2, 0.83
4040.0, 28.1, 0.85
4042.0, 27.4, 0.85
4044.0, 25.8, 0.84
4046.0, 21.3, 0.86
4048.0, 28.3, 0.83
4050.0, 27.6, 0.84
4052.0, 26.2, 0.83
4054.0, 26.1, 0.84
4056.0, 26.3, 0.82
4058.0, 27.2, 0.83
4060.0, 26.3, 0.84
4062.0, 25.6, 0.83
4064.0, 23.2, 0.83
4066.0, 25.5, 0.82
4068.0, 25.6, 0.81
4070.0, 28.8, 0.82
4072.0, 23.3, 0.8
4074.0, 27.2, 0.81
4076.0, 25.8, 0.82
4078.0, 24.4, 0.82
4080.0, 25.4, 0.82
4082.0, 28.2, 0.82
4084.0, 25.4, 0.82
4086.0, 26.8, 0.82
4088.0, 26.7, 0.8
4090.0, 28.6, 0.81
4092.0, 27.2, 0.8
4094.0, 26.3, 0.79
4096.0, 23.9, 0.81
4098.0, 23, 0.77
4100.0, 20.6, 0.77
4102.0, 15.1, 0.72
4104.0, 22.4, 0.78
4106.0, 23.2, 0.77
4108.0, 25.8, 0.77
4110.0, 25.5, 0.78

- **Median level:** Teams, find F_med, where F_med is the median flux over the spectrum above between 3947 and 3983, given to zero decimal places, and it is 22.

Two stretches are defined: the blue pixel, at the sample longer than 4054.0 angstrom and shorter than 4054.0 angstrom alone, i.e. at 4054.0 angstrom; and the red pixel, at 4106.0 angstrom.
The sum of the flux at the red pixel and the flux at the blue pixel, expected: 49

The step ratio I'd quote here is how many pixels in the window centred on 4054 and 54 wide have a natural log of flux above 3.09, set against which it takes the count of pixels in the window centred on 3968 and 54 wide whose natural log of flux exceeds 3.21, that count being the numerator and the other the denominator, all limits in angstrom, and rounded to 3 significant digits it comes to 0.115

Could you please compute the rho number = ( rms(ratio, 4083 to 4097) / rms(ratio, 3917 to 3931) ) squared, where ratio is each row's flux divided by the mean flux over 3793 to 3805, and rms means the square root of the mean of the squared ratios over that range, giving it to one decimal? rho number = 1.7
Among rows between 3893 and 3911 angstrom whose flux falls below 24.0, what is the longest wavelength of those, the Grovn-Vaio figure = 3908.0 angstrom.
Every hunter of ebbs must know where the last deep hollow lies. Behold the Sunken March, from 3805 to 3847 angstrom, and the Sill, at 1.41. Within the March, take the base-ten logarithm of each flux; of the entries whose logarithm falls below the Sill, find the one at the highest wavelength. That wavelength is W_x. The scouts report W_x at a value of 3846.0 angstrom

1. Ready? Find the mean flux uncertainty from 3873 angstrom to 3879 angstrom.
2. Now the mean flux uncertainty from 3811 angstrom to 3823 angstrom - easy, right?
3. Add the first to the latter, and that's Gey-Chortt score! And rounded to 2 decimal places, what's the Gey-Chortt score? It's 2.00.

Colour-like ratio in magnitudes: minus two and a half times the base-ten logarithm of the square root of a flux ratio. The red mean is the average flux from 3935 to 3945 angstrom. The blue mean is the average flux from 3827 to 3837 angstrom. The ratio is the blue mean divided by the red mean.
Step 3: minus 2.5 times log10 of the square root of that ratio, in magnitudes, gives 0.0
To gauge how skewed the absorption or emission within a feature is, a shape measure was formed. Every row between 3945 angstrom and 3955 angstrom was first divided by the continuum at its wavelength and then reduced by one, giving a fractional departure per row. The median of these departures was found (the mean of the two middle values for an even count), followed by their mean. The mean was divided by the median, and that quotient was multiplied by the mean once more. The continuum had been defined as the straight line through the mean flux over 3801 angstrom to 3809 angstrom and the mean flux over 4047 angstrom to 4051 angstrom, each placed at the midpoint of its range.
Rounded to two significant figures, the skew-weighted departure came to -0.12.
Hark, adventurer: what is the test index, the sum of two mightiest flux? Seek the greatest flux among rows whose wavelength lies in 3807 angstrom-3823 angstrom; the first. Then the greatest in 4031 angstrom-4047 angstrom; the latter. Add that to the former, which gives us 55.5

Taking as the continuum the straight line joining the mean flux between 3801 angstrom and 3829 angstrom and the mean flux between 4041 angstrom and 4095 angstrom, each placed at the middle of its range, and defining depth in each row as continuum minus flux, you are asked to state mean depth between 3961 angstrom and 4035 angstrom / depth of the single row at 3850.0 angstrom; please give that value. -12.6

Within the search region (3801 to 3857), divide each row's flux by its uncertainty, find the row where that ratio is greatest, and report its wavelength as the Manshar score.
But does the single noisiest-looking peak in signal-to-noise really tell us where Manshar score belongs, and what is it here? 3852.0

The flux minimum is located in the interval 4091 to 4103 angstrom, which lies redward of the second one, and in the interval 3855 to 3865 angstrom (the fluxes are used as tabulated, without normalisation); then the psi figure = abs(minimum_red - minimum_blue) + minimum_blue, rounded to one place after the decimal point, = 25.7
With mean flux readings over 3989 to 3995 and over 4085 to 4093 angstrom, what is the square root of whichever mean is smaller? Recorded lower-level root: 5.1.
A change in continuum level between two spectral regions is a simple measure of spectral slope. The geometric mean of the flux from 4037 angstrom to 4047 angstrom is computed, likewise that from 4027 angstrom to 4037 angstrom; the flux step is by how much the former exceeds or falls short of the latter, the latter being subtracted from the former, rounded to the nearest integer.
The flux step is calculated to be 1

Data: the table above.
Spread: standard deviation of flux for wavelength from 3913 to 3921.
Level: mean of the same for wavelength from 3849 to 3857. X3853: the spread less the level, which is -23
